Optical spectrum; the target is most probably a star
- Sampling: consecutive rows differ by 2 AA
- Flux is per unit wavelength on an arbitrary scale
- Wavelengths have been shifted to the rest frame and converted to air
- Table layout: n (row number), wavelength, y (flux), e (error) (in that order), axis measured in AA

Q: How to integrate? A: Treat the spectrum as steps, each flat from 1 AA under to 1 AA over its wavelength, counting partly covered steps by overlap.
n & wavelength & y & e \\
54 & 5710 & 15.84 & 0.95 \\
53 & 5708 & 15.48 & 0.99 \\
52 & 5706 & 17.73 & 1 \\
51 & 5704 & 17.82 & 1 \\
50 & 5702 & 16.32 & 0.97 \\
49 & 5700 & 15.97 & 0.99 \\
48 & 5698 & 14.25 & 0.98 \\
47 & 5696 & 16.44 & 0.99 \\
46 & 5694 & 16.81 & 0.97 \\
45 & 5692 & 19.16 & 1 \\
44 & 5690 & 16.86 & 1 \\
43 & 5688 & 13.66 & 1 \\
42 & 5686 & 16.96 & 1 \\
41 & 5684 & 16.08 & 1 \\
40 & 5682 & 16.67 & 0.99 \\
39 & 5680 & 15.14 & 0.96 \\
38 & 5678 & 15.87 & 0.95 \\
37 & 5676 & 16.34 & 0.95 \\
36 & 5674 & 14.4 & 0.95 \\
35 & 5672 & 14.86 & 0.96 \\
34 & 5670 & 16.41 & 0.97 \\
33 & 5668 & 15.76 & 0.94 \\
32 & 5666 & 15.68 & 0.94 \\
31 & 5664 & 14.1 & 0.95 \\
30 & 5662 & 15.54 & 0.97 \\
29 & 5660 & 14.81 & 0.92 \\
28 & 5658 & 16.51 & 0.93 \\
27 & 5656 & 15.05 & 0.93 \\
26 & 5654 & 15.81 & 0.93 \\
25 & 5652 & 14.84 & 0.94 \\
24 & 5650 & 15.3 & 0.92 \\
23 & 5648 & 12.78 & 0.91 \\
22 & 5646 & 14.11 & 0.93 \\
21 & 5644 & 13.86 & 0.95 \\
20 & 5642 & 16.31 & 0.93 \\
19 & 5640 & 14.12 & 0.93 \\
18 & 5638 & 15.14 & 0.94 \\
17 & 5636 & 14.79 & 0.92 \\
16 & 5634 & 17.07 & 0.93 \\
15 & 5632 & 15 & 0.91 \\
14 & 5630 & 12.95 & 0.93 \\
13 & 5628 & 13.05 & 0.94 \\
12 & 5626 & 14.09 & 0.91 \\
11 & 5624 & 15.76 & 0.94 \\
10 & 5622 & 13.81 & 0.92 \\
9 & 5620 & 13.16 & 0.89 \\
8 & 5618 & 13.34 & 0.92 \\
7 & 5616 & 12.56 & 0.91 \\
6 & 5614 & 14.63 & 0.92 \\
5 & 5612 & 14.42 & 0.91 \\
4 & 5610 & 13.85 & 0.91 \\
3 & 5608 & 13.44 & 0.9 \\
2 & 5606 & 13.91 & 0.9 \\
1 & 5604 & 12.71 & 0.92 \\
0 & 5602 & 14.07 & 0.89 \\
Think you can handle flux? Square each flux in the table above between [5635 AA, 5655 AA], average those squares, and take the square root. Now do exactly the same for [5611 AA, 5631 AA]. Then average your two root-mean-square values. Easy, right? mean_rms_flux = 14.3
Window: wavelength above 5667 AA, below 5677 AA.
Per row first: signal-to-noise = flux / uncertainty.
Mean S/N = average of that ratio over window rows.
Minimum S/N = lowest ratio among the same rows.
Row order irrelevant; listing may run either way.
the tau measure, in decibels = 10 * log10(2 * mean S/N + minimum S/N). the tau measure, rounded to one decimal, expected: 16.8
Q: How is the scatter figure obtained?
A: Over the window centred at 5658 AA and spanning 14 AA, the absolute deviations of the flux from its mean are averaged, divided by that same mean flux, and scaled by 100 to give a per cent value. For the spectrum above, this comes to 4.0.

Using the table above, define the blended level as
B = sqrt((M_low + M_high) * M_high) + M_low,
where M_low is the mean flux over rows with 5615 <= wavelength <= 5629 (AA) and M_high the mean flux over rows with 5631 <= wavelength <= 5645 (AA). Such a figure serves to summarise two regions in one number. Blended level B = 34.6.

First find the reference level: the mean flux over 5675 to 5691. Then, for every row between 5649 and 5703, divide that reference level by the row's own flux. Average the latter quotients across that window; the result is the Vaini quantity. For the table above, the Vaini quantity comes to 1.02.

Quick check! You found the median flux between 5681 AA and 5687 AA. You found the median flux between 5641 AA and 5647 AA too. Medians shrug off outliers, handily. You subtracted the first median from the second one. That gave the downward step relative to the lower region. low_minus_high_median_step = -2.56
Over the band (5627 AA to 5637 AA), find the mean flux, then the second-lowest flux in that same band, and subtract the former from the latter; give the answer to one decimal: -1.5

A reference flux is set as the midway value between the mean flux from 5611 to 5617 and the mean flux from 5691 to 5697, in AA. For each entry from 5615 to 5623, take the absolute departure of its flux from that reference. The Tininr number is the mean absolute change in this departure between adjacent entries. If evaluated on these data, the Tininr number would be 0.5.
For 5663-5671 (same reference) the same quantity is 0.8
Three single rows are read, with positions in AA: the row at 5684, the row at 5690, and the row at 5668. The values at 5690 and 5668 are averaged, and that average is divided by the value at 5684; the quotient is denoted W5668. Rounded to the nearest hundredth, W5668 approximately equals 1.01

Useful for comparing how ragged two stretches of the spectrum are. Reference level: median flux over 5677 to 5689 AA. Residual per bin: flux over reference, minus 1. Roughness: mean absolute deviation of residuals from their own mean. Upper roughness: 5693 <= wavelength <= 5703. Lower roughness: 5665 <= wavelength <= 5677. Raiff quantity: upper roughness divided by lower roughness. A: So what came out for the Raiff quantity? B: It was 1.1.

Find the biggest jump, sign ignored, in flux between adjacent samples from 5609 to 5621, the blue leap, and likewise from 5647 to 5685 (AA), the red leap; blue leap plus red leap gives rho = 4.6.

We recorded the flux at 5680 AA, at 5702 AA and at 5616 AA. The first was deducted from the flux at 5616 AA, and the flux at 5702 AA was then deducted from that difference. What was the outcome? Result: -18.9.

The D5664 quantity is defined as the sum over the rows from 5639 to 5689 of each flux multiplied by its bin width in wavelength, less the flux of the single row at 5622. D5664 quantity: 748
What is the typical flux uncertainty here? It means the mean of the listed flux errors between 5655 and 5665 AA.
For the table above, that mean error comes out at 0.94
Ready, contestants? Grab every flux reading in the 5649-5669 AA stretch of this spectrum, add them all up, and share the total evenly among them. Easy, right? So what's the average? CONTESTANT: 15.3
